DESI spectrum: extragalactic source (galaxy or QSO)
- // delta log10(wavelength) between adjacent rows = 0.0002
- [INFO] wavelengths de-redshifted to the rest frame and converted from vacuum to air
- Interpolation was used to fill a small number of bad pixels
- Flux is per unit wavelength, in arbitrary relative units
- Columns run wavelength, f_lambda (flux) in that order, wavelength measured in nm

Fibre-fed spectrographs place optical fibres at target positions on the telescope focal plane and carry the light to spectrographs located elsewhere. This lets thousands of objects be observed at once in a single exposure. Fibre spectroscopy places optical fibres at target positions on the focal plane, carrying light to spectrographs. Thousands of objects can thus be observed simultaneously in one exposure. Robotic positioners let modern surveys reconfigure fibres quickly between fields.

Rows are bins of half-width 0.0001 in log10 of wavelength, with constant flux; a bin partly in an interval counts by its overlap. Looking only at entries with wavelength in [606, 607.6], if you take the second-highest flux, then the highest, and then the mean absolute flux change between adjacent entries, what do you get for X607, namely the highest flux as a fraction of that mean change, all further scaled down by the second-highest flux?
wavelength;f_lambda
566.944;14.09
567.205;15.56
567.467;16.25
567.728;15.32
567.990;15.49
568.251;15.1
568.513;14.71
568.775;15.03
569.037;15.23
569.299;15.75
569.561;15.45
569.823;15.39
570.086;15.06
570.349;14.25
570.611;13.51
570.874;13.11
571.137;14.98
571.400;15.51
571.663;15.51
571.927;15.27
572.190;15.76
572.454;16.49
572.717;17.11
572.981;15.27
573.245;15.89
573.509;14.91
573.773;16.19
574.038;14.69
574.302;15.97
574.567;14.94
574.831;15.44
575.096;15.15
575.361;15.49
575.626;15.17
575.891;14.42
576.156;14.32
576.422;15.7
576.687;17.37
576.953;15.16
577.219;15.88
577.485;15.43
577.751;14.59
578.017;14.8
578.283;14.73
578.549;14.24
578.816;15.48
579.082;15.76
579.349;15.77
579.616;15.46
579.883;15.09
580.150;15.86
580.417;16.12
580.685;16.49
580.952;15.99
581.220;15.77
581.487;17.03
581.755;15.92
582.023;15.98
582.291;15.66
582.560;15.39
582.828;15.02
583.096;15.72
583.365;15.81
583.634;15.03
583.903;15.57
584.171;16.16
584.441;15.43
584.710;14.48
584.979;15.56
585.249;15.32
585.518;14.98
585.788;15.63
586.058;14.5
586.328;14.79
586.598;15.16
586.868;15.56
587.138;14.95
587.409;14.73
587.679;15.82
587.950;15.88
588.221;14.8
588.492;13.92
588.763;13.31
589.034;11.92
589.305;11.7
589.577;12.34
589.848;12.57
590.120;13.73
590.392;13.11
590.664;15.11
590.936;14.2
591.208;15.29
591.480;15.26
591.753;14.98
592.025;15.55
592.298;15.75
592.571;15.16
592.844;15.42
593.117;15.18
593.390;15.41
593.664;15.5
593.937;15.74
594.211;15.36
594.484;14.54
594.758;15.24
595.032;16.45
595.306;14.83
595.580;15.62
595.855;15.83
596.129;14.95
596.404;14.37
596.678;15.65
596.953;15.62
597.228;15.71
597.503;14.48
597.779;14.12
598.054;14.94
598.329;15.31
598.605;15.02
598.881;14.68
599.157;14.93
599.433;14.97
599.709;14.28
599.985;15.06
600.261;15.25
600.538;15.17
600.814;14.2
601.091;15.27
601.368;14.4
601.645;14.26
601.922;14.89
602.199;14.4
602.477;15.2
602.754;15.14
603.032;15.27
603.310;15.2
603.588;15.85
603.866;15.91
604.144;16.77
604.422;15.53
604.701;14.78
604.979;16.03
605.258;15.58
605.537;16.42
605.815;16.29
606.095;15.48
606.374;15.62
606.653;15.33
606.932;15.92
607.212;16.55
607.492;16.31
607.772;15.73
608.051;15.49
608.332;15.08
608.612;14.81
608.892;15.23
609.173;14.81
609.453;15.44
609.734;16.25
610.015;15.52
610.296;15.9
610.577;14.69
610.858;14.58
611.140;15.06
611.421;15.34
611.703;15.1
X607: 2.68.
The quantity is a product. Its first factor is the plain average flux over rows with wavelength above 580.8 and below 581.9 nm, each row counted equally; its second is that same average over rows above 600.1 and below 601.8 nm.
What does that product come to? 239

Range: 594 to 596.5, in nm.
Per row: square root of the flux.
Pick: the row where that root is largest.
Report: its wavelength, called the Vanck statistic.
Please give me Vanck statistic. 595.032 nm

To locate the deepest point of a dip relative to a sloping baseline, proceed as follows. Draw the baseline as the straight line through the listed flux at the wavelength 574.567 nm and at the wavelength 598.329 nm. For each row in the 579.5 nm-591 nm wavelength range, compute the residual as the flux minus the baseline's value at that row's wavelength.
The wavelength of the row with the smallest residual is 589.305 nm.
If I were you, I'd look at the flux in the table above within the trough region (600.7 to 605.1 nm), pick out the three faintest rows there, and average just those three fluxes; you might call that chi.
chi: 14.29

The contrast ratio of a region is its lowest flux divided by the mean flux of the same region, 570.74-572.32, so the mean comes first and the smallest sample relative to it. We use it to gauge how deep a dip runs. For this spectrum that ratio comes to 0.873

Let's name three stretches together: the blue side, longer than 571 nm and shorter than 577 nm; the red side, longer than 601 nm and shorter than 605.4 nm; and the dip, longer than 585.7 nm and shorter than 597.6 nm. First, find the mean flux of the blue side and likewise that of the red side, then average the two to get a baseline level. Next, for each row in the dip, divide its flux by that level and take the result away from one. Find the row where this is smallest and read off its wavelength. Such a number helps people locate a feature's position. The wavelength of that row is 595.032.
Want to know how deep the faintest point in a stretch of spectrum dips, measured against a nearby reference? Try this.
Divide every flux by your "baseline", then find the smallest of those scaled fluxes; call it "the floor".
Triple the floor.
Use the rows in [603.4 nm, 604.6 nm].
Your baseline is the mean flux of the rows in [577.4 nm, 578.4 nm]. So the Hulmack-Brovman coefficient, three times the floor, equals 3.13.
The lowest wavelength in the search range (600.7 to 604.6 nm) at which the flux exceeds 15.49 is 603.588 nm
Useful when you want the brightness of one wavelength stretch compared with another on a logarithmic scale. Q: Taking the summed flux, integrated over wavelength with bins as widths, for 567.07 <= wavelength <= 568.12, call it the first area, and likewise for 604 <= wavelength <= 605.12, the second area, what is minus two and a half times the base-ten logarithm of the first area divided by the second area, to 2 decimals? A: 0.08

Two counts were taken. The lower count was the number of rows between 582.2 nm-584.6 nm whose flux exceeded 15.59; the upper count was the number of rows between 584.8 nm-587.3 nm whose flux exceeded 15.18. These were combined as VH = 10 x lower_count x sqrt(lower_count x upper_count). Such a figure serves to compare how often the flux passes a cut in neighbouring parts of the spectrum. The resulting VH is 160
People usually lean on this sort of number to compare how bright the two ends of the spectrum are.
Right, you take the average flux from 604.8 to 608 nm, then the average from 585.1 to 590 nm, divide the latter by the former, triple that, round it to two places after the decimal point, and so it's 2.70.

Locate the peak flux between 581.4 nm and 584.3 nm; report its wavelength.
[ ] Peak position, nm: 581.487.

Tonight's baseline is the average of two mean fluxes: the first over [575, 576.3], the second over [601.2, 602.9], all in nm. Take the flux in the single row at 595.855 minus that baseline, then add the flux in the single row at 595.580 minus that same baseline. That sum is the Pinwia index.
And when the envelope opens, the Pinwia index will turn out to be 1.8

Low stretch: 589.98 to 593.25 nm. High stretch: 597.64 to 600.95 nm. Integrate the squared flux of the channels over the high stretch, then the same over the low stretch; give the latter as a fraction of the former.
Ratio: 1.00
